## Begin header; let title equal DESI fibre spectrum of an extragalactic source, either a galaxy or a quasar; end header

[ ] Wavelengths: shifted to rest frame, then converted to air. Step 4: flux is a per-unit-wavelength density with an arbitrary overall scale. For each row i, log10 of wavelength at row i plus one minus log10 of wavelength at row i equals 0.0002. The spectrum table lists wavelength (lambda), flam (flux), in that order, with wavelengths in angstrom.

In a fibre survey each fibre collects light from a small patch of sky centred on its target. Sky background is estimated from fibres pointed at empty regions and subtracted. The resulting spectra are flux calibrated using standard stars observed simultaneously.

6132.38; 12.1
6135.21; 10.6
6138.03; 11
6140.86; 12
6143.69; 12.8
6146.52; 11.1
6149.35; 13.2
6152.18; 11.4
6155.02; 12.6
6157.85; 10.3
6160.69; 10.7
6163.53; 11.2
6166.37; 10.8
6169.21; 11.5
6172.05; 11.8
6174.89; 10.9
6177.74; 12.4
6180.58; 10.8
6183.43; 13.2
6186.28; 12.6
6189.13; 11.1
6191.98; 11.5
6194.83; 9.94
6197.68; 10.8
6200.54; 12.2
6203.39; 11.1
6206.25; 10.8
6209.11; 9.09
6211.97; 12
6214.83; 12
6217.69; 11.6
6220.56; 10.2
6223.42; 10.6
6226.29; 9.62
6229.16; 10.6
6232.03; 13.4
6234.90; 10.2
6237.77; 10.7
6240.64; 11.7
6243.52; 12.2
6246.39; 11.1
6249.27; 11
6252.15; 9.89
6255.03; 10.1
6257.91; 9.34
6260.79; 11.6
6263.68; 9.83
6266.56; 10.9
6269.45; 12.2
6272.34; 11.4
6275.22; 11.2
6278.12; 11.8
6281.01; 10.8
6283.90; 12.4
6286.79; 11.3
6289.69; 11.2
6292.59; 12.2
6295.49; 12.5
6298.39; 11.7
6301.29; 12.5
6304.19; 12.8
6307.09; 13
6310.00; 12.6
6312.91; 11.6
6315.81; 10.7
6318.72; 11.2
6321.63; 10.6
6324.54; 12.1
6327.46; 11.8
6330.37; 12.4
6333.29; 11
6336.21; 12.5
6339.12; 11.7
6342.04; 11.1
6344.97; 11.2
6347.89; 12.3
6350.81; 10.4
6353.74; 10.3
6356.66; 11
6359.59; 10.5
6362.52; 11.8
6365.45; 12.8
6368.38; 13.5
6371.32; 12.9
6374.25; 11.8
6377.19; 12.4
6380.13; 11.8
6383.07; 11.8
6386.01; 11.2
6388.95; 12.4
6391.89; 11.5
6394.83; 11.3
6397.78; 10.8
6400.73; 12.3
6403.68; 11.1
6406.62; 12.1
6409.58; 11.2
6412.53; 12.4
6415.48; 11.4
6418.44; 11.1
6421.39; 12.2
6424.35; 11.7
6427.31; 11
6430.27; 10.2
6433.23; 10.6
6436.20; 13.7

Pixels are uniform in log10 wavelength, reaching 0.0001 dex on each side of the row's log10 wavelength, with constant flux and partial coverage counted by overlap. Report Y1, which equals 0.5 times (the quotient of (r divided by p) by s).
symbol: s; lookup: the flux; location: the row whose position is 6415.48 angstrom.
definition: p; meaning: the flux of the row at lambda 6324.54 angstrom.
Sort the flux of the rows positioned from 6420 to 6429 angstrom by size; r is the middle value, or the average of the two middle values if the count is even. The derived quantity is 0.0424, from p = 12.1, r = 11.7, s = 11.4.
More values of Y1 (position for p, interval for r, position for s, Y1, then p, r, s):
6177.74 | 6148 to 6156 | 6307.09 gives 0.0391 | 12.4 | 12.6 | 13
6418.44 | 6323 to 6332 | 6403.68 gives 0.0491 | 11.1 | 12.1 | 11.1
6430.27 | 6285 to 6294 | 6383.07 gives 0.0469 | 10.2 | 11.3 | 11.8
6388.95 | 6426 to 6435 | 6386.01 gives 0.0382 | 12.4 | 10.6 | 11.2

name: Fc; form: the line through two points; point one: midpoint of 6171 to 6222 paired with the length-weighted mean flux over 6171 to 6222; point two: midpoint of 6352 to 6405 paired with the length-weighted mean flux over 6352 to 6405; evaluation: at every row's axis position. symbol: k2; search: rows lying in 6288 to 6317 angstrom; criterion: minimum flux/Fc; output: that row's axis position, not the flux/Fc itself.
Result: 6315.81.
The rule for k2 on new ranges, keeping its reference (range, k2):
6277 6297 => 6281.01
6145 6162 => 6157.85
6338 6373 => 6353.74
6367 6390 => 6386.01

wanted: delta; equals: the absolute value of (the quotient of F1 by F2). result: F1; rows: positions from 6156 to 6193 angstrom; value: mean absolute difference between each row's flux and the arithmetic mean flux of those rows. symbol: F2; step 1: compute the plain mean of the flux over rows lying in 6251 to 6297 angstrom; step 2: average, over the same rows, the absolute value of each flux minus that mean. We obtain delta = 0.9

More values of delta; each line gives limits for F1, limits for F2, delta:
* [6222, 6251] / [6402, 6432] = 1.5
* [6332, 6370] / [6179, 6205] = 1.0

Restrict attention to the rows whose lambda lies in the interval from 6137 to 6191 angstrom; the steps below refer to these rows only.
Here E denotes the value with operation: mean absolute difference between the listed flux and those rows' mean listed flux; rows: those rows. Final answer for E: 0.78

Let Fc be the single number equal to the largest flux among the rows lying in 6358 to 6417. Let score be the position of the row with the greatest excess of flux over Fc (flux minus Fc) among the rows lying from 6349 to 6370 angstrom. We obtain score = 6368.38 angstrom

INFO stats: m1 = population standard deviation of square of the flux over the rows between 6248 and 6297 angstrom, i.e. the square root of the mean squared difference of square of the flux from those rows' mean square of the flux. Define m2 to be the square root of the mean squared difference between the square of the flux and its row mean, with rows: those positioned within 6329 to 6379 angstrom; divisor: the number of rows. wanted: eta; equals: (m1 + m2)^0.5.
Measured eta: 6.47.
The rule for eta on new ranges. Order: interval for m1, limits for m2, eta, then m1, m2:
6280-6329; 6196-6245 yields 6.40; 17.4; 23.5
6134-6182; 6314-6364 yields 5.96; 19.5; 16.1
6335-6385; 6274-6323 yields 6.23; 21.0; 17.7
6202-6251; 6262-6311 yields 6.46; 22.6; 19.1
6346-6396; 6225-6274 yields 6.65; 20.8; 23.5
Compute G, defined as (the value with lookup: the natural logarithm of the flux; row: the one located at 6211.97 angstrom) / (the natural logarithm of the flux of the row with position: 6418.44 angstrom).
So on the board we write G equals 1.03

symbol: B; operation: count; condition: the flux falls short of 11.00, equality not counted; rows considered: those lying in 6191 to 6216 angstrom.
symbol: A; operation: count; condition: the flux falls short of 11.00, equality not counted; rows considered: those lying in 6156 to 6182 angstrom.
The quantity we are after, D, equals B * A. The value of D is 20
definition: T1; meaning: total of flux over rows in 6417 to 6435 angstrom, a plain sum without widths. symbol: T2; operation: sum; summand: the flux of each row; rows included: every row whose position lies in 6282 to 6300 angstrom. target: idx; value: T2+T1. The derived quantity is 138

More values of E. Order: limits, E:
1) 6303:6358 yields 0.72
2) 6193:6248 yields 0.83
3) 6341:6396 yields 0.70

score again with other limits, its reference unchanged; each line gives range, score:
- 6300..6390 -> 6368.38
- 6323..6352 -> 6336.21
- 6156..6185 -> 6183.43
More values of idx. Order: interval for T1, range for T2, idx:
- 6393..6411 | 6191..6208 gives 135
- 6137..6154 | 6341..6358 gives 138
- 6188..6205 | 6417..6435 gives 133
